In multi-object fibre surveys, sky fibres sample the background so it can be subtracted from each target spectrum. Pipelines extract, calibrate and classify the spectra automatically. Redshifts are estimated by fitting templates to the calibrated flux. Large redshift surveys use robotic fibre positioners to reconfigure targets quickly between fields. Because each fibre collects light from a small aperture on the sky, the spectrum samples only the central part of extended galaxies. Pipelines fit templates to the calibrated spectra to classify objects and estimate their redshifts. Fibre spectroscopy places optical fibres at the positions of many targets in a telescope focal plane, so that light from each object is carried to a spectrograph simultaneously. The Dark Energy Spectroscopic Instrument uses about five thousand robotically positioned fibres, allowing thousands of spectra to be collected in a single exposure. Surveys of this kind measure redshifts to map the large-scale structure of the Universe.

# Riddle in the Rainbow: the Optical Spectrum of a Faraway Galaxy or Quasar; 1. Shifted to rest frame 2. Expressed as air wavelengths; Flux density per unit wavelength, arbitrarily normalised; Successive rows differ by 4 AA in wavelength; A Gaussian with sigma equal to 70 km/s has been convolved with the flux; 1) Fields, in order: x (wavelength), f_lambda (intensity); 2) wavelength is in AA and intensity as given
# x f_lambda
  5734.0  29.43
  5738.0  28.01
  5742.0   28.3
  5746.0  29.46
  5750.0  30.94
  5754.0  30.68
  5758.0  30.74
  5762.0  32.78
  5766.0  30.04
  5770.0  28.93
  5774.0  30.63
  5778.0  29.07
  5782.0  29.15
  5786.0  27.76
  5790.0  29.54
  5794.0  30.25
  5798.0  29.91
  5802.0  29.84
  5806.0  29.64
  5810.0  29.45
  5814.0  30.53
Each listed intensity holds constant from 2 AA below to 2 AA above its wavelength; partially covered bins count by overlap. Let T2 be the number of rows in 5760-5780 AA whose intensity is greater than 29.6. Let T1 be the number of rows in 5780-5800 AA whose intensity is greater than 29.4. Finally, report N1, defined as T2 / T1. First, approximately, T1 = 3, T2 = 3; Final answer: 1.00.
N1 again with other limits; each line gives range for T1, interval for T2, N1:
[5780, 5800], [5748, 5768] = 1.67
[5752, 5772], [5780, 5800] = 0.50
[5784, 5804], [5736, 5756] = 0.50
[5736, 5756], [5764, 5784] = 0.67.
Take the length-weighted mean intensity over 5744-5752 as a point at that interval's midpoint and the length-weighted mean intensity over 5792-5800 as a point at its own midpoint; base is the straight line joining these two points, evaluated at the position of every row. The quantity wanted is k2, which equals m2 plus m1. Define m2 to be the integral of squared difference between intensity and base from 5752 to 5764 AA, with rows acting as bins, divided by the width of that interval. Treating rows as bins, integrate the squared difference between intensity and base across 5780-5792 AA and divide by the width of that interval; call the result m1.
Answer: 4.7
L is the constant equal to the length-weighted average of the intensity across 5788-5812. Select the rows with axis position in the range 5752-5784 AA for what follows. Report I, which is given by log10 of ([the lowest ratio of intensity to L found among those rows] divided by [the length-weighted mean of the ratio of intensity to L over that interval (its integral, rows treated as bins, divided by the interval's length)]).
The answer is -0.019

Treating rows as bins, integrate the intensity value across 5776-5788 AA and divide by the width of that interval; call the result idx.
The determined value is 28.7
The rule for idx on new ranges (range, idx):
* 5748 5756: 30.8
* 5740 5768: 30.4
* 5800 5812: 29.6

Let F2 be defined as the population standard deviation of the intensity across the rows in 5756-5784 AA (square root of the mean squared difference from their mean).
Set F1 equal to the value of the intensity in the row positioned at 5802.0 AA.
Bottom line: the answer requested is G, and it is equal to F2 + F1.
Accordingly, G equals 31.1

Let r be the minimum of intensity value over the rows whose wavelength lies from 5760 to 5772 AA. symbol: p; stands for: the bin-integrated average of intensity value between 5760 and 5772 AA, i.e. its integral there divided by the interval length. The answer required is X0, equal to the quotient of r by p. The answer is 0.946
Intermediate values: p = 30.6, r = 28.93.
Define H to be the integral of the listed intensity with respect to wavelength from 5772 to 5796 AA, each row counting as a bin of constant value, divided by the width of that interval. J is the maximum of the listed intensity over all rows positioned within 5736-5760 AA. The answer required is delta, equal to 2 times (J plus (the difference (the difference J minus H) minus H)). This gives 6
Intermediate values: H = 29.4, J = 30.94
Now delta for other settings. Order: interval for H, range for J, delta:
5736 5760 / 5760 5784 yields 12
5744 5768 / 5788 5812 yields -2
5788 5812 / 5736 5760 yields 5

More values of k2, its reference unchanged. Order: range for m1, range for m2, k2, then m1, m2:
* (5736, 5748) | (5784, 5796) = 5.0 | 3.0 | 1.9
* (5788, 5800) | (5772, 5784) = 0.9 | 0.1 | 0.8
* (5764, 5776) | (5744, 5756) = 1.0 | 0.6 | 0.5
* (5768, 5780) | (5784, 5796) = 2.9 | 0.9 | 1.9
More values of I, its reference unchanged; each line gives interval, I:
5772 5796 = -0.025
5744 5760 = -0.014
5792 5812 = -0.005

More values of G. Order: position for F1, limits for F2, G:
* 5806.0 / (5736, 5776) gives 31.0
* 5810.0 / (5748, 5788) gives 30.8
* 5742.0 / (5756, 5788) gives 29.7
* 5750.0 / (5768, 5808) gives 31.7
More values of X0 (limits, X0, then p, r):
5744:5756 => 0.970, 30.4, 29.46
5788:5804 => 0.988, 29.9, 29.54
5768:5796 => 0.946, 29.3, 27.76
